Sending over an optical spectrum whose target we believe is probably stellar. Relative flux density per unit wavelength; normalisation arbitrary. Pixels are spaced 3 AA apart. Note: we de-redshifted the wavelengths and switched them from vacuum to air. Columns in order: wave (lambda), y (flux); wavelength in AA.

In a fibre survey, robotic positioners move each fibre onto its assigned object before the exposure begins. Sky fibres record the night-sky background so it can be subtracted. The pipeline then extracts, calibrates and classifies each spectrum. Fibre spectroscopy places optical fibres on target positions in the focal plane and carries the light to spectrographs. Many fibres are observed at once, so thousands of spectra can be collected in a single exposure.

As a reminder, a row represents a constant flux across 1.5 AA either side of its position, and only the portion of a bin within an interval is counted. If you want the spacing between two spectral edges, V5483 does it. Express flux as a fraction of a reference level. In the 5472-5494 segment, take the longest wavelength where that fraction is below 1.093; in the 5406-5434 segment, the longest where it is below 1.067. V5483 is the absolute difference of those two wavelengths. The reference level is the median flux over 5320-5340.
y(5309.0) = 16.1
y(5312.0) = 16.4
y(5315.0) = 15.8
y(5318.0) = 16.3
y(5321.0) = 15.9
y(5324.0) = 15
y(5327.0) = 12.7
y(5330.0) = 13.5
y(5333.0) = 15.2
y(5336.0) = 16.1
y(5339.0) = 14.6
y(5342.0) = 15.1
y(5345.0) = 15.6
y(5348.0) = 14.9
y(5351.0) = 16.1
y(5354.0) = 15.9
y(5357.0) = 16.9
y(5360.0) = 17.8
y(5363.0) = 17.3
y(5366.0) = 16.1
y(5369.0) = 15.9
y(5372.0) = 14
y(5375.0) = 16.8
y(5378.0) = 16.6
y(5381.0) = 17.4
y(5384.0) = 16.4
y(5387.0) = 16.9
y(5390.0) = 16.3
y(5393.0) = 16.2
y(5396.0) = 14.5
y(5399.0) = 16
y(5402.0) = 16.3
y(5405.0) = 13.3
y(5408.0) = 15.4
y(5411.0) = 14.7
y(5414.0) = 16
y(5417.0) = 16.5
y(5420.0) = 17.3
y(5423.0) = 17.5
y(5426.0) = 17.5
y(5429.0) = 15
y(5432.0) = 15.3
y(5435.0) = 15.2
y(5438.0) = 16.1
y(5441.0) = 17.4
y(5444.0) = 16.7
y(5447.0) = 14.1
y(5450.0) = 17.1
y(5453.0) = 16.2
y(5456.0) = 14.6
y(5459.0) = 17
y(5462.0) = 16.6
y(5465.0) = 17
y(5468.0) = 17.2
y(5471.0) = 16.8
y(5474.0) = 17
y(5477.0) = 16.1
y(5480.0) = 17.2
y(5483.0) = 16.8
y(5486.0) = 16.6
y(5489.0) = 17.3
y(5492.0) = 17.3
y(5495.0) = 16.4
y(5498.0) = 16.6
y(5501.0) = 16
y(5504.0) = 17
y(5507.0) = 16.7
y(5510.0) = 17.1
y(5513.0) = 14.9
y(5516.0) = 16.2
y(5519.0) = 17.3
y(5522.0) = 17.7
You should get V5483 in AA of 45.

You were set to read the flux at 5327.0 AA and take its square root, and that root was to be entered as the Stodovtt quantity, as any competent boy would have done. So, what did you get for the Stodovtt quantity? 3.56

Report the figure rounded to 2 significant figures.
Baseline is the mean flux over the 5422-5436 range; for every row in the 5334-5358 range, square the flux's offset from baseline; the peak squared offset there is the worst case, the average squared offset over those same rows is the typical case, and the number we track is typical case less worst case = -1.5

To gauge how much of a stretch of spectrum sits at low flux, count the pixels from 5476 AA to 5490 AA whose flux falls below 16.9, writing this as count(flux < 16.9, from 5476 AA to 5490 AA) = 3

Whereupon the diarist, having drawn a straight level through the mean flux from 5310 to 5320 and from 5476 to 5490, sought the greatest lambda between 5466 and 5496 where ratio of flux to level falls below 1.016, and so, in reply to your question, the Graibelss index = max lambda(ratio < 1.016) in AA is 5495.0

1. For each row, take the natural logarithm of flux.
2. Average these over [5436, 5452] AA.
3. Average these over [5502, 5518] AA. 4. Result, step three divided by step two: 1.00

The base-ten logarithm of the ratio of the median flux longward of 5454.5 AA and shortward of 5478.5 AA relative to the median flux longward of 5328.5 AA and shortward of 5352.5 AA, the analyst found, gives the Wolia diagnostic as 0.047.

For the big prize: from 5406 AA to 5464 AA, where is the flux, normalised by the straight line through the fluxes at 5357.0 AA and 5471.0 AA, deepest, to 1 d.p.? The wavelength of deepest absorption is 5447.0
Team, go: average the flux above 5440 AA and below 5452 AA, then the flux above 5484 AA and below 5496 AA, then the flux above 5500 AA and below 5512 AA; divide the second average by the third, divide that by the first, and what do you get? 0.062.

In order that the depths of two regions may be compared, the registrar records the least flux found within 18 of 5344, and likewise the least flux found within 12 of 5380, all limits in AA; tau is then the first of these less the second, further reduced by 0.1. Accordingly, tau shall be -1.4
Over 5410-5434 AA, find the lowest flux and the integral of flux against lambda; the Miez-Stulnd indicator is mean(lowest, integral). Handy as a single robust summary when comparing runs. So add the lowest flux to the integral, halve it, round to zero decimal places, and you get 202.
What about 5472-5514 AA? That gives 357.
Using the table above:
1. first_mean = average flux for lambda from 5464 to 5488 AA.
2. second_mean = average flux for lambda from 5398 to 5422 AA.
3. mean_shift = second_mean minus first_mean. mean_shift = -1.1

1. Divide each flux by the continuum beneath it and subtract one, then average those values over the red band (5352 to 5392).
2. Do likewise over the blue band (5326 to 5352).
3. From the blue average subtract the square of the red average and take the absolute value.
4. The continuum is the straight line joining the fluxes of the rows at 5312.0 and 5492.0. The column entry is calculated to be 0.10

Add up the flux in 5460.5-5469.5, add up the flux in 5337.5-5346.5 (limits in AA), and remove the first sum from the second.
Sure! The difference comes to -5.5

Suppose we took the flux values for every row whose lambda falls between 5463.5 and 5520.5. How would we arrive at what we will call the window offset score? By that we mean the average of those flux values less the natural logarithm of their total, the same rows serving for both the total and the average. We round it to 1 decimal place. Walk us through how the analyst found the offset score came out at 11.0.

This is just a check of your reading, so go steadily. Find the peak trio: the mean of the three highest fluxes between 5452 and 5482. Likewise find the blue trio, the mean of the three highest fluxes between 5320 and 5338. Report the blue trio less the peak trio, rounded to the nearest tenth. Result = -1.4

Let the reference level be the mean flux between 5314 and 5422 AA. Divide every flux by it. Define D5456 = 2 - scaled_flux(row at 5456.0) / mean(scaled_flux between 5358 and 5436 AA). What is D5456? 1.09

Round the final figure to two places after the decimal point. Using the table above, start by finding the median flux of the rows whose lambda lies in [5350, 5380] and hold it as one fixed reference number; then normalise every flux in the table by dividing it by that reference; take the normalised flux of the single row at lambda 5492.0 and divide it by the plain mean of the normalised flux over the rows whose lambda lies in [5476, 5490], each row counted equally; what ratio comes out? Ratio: 1.03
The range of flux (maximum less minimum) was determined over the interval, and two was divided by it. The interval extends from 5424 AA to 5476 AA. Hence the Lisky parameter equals 0.59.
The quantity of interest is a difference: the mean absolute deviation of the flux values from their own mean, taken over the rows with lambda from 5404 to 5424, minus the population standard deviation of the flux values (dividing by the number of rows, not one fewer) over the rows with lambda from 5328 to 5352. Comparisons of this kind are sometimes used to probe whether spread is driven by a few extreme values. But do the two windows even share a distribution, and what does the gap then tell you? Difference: 0.36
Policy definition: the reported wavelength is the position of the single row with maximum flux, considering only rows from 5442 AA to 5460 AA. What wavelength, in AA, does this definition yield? 5450.0 AA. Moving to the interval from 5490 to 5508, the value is 5492.0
